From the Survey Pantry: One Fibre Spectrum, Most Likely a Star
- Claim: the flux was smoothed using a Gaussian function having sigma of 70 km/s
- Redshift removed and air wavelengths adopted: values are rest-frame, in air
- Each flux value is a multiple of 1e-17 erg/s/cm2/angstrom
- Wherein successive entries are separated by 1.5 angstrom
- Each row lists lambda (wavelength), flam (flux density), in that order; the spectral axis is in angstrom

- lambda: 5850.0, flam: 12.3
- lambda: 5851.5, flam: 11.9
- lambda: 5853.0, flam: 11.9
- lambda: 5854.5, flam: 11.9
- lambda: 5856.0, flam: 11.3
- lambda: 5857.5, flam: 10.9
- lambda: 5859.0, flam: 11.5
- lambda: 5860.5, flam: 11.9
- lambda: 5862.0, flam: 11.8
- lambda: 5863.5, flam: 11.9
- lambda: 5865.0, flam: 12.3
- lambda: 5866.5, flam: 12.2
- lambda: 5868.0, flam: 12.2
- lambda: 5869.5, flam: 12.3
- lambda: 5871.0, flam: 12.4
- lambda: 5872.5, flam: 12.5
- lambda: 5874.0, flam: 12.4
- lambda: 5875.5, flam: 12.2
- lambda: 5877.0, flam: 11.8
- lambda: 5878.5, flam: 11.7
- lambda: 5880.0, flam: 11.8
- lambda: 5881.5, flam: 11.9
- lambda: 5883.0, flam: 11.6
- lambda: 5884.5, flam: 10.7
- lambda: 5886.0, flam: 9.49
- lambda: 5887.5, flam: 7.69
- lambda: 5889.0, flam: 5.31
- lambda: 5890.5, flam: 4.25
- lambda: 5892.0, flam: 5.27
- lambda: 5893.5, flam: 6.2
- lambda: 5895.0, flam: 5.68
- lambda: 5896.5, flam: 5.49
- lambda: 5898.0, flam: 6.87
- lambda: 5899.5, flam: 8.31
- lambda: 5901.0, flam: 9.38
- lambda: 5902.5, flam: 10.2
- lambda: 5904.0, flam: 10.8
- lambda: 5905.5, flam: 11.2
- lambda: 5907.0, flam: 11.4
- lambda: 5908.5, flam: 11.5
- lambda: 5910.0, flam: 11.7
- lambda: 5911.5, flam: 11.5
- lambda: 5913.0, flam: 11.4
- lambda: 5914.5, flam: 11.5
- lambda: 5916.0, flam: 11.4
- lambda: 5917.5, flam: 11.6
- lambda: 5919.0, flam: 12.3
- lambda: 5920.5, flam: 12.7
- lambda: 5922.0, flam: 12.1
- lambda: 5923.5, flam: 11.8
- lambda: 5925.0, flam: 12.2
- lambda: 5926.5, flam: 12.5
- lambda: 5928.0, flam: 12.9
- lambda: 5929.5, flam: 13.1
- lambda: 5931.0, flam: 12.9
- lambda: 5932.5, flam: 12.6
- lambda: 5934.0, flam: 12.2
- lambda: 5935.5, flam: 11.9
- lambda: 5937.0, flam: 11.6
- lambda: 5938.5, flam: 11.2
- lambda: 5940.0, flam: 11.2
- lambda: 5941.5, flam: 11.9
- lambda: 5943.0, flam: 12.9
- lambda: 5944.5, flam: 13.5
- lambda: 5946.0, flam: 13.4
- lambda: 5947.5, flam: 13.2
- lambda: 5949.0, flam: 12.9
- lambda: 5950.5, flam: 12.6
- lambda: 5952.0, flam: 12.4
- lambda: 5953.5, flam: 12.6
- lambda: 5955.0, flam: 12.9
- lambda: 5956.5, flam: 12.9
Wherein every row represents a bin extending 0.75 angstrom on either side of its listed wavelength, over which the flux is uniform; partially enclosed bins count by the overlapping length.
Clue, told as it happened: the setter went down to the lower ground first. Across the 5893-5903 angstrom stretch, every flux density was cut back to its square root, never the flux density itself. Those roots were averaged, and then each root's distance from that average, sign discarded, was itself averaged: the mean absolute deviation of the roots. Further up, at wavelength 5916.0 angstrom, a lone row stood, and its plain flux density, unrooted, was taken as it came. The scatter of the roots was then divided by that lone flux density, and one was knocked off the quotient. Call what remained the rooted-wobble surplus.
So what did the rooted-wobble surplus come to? -0.975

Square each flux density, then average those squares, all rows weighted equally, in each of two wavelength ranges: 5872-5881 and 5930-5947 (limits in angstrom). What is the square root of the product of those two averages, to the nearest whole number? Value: 149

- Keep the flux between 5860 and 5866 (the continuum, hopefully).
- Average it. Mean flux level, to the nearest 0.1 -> 12.0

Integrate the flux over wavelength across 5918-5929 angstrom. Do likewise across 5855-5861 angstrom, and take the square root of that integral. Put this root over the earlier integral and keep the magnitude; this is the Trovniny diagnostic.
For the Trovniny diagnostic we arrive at 0.06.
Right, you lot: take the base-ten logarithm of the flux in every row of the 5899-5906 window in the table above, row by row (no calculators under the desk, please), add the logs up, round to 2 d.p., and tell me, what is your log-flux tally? 4.98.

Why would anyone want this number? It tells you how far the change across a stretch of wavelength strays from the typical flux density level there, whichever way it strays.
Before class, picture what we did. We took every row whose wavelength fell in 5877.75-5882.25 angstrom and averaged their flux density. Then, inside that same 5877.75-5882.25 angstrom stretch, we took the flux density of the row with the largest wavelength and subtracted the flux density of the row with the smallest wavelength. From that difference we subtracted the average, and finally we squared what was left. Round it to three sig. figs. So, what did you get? 135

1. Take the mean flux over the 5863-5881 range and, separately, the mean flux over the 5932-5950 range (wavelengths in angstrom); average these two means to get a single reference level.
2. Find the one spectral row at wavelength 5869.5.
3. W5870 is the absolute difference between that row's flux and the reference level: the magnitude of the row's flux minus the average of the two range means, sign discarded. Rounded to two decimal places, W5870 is 0.04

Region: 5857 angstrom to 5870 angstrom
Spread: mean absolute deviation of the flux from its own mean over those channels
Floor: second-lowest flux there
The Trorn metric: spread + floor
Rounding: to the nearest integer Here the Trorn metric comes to 12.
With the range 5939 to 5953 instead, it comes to 12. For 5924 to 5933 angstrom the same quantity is 13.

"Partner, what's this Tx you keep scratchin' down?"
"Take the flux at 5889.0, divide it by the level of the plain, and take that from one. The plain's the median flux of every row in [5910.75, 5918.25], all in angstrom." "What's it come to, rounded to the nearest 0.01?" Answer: 0.54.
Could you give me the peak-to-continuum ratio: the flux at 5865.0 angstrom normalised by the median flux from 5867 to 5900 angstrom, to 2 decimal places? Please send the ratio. 1.10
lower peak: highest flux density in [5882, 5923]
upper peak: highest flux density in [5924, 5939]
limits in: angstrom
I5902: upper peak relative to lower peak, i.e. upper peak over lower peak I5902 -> 1.03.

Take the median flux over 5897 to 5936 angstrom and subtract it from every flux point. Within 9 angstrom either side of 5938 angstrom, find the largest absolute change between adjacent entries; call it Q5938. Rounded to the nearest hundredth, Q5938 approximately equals 1.00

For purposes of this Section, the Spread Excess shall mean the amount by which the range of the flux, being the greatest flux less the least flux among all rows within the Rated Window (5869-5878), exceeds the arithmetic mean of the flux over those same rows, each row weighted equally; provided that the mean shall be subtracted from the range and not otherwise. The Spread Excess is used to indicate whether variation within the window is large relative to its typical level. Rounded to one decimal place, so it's -11.6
